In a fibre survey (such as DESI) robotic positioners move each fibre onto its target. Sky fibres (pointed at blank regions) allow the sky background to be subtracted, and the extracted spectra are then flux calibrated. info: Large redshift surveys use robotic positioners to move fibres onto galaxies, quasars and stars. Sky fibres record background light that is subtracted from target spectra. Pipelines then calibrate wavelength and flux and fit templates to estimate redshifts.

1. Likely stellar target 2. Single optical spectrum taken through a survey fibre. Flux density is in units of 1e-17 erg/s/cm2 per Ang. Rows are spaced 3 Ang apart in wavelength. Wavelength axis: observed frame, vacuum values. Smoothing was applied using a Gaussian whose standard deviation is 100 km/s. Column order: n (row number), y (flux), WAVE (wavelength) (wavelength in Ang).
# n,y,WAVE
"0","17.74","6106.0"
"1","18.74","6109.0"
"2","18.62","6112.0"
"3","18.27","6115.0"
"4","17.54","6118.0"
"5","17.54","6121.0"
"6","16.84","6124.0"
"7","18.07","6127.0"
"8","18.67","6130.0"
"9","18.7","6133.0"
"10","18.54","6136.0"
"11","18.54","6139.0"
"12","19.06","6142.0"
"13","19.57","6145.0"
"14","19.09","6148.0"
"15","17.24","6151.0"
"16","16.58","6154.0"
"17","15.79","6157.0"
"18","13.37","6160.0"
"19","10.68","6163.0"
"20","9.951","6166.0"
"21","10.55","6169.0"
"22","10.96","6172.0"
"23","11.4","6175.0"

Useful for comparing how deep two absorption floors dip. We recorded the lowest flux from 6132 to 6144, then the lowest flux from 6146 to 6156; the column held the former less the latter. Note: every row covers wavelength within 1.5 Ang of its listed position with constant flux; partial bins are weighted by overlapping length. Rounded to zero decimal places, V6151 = 2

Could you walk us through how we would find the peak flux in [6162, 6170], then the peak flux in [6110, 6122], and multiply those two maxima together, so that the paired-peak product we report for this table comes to 199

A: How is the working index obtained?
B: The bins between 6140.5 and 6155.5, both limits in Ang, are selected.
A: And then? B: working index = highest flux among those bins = 19.57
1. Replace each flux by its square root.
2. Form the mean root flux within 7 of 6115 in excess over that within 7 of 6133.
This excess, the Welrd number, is 0.0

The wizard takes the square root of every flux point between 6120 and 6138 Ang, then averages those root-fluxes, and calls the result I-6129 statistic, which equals 4.25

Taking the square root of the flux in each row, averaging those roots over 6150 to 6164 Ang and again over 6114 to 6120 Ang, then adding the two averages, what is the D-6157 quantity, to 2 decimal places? 8.06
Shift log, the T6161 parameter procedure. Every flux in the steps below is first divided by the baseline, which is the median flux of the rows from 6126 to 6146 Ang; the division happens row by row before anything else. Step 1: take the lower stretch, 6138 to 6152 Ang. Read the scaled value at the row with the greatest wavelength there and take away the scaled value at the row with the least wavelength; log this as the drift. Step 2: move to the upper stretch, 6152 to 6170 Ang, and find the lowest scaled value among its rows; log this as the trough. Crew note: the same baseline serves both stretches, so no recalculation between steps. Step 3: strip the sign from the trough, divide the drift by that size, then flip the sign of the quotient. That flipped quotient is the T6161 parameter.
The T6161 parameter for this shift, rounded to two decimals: 0.13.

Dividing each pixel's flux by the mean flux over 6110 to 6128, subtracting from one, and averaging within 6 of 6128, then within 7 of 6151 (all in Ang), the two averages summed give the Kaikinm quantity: 0.0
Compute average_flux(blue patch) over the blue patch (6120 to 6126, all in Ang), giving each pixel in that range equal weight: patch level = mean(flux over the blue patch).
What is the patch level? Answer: 17.2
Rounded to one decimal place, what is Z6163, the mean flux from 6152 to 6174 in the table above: 12.6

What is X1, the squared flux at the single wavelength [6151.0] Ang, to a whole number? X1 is 297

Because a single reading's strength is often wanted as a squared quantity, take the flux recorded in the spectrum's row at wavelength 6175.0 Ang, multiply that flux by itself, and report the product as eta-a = 130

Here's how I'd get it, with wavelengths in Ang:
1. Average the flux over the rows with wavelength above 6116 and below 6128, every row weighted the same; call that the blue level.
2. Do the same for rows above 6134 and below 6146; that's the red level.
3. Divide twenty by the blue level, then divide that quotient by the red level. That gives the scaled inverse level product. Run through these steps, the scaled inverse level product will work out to 0.060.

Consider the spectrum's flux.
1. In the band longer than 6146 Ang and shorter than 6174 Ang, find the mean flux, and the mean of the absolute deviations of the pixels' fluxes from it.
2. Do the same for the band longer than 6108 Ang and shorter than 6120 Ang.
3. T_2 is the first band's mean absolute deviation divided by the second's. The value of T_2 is 8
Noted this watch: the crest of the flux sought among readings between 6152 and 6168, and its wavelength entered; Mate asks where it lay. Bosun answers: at 6154.0 Ang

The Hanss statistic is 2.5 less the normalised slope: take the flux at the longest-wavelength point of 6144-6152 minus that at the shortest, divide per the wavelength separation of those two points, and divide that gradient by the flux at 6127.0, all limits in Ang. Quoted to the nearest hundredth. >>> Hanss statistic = 2.52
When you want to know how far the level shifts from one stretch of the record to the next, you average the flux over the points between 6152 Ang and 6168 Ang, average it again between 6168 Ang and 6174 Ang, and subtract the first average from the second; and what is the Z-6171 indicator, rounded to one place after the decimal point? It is -2.5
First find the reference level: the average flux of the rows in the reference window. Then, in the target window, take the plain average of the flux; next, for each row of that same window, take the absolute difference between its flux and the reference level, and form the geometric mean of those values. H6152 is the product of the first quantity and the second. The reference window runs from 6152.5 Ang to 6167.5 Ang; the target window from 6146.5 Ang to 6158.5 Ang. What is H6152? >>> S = 64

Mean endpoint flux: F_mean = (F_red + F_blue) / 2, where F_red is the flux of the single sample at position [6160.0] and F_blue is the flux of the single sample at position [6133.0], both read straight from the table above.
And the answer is 16.0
